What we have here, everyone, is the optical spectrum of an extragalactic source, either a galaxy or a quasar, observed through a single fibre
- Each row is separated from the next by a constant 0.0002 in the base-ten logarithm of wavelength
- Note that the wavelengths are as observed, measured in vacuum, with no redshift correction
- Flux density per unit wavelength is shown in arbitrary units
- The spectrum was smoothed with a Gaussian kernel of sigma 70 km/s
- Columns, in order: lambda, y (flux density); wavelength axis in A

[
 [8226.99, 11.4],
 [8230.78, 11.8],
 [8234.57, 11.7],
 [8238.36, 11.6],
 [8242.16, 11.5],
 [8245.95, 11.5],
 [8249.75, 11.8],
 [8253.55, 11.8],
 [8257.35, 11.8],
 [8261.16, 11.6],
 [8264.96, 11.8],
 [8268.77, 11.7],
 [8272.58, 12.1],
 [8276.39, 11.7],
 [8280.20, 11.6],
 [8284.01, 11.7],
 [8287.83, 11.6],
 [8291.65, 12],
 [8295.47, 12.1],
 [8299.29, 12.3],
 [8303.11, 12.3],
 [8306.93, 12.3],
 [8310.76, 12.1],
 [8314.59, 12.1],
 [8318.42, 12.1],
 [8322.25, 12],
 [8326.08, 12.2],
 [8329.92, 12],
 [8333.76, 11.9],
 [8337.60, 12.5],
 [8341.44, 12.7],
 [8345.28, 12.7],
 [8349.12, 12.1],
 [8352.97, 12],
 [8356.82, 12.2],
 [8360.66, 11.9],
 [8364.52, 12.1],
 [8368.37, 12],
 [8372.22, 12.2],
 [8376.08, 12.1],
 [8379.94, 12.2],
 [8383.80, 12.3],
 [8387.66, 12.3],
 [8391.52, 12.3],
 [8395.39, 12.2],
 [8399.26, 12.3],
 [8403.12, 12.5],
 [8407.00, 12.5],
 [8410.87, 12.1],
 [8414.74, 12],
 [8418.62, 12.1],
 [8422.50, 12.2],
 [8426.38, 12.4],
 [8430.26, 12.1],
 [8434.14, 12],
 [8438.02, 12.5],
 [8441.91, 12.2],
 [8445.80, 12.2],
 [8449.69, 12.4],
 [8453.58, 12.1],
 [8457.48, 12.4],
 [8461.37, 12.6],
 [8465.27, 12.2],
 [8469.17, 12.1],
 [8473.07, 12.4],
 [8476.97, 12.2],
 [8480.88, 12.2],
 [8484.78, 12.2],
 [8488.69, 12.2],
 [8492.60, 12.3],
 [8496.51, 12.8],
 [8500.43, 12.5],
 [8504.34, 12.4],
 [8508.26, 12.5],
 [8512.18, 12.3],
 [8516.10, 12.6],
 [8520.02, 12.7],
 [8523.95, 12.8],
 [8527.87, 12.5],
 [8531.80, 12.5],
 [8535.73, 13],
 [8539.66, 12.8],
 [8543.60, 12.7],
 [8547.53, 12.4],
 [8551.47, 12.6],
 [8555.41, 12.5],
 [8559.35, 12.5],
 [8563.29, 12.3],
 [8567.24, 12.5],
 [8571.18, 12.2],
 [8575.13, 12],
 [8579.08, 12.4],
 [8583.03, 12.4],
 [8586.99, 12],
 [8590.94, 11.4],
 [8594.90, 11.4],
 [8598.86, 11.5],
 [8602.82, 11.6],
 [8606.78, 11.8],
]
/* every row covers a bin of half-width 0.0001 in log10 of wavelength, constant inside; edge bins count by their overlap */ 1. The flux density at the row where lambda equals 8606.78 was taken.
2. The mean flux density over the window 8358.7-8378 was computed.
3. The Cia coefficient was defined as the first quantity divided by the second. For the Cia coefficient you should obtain 0.98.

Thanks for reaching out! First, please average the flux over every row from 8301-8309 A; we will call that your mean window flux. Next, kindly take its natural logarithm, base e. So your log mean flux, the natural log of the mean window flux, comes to 2.51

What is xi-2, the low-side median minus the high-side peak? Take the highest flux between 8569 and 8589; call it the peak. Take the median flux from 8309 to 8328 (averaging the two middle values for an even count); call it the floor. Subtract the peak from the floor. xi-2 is -0.30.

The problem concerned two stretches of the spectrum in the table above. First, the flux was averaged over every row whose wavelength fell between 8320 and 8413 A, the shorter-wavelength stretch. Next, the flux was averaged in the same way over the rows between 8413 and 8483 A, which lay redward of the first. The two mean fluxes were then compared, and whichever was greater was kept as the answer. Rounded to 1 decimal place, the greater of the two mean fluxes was 12.2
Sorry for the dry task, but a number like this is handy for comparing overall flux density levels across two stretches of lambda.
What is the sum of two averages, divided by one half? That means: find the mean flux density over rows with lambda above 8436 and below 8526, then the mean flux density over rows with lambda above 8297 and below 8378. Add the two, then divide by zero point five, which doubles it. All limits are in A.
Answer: 49.1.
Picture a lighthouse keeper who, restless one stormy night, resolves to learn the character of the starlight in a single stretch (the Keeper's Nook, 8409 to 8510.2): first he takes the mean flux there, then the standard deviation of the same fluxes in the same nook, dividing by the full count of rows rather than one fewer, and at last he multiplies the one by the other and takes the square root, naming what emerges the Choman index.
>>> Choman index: 1.54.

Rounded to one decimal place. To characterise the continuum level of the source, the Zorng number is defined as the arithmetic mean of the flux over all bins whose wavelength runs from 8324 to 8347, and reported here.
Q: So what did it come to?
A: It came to 12.3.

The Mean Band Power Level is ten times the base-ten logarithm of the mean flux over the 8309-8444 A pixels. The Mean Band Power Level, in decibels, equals 10.9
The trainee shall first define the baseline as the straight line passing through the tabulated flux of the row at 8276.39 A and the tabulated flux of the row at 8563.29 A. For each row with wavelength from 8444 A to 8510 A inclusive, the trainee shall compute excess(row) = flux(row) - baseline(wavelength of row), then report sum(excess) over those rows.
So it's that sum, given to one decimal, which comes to 3.7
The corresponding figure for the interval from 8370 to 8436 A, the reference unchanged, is 4.4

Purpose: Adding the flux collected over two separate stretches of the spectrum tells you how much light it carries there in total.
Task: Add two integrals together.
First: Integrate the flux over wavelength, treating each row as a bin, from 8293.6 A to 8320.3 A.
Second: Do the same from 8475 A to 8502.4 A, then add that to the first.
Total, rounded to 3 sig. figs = 664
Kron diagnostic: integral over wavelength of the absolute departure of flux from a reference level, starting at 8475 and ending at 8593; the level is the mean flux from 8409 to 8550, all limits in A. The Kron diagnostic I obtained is 27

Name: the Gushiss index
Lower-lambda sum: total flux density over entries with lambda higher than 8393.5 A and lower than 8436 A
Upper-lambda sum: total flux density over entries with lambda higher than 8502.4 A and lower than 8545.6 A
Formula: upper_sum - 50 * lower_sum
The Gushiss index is -6581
